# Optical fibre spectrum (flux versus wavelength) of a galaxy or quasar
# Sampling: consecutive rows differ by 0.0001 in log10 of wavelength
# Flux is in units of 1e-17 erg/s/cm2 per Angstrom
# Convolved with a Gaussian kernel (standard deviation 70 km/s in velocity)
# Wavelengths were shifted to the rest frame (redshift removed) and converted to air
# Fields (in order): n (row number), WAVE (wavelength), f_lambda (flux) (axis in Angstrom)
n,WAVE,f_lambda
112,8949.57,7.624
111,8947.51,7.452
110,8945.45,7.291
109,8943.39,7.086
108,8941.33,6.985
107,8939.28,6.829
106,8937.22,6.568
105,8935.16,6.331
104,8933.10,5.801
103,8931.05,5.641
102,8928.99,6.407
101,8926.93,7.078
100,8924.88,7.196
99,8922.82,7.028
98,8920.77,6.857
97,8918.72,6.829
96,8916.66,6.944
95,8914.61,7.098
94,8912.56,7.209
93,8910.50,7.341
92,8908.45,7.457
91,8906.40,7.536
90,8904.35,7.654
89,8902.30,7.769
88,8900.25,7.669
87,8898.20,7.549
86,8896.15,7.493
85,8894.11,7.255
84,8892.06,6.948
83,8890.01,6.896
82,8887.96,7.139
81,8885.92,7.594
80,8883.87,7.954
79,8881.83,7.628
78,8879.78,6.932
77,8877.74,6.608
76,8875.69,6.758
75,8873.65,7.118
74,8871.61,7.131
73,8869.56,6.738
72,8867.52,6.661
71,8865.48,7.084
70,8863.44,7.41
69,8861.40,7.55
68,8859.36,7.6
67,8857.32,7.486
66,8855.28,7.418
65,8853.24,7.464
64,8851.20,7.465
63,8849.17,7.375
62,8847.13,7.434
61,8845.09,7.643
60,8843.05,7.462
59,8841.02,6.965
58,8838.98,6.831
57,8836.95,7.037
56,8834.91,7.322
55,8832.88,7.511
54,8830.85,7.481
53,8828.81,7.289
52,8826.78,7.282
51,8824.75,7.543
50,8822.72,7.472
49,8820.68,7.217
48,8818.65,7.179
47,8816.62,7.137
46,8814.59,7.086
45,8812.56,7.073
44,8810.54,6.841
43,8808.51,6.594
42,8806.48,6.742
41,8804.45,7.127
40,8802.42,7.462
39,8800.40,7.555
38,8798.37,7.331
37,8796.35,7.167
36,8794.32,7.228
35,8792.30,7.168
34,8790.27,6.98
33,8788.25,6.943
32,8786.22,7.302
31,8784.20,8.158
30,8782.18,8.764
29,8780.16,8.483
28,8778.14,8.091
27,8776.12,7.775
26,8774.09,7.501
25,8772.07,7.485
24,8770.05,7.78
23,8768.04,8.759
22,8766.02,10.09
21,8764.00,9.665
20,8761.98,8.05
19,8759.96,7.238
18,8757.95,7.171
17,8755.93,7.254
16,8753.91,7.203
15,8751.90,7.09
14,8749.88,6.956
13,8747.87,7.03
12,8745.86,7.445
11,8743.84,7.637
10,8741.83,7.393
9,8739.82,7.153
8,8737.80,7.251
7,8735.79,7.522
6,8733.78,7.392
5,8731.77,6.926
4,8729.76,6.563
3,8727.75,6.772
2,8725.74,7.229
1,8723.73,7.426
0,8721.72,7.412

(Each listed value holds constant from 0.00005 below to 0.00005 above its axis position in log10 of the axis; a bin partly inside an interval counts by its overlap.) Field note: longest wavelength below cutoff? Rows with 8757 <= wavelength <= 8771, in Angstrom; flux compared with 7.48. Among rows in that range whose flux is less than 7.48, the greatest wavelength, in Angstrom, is 8759.96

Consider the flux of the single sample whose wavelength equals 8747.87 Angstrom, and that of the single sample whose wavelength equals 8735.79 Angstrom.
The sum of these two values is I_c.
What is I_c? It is 14.6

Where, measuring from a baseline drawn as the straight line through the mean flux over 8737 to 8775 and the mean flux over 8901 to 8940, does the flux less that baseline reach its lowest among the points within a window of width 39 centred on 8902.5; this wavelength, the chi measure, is 8890.01 Angstrom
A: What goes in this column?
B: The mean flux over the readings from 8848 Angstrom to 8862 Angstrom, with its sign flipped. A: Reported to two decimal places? -7.48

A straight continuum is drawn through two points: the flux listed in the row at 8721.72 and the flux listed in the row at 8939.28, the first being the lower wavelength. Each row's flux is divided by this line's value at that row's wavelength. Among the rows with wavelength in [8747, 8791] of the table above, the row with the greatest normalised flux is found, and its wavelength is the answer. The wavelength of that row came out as 8766.02 Angstrom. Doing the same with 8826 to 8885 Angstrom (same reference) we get 8883.87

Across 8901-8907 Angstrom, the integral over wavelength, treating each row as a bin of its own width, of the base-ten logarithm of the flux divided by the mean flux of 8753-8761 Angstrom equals 0.16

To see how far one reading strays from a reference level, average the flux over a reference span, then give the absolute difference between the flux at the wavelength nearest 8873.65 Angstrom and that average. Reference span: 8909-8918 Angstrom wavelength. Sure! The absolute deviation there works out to 0.0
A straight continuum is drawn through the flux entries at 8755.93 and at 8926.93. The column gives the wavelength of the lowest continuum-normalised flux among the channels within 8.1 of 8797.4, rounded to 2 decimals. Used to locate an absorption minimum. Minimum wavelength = 8790.27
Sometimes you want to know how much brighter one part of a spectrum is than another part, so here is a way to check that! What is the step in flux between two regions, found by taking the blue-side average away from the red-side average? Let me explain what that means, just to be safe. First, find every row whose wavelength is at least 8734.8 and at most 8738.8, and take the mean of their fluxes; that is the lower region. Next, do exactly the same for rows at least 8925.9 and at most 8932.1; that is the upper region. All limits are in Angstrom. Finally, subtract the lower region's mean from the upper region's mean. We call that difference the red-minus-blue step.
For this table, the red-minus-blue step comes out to -1.0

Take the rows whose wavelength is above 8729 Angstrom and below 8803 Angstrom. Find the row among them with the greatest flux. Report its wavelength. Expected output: 8766.02 Angstrom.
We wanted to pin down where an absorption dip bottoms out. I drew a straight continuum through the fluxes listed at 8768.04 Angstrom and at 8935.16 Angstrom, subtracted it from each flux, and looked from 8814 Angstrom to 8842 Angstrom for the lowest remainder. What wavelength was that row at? 8814.59 Angstrom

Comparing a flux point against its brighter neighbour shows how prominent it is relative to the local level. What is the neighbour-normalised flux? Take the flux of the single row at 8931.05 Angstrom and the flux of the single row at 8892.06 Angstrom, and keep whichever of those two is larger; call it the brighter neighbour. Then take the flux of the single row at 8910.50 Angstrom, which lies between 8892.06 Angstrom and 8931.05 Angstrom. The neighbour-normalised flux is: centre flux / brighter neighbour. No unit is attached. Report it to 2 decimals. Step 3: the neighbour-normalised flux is 1.06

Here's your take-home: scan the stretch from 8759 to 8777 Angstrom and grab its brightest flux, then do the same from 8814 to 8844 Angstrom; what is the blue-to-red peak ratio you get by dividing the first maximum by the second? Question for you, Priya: 1.34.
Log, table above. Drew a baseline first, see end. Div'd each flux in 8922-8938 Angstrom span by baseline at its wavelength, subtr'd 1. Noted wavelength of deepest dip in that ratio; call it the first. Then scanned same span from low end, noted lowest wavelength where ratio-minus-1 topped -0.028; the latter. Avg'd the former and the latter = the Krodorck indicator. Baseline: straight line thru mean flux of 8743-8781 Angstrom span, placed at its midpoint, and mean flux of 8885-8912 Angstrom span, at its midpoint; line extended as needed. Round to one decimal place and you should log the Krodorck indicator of 8928.0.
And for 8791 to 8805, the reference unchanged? 8802.4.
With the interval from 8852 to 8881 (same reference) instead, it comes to 8865.5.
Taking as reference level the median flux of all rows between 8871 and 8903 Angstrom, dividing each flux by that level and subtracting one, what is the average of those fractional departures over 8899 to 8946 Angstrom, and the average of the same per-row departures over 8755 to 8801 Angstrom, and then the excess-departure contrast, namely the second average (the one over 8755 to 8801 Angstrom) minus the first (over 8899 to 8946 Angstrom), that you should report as 0.12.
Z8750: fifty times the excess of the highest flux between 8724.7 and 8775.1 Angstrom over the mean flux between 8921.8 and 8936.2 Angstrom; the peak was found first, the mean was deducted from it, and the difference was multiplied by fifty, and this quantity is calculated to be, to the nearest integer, 180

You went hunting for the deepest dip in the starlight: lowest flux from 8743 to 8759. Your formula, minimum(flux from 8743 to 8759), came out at 6.956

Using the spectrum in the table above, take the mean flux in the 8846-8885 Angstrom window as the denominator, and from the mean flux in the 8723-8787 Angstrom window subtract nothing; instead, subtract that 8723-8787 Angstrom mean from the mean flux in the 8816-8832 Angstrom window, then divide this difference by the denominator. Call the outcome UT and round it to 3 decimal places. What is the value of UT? -0.044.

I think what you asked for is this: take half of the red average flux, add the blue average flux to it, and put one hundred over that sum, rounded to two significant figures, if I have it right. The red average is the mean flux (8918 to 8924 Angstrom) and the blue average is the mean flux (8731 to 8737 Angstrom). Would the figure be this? 9.3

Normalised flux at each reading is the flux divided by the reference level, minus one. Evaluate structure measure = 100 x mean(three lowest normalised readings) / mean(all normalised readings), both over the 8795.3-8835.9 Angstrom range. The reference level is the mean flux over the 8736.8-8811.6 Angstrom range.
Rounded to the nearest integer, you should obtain 244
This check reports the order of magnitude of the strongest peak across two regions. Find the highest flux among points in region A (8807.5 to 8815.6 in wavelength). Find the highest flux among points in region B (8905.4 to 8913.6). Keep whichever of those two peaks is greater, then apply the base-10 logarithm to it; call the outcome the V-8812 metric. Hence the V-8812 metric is 0.877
